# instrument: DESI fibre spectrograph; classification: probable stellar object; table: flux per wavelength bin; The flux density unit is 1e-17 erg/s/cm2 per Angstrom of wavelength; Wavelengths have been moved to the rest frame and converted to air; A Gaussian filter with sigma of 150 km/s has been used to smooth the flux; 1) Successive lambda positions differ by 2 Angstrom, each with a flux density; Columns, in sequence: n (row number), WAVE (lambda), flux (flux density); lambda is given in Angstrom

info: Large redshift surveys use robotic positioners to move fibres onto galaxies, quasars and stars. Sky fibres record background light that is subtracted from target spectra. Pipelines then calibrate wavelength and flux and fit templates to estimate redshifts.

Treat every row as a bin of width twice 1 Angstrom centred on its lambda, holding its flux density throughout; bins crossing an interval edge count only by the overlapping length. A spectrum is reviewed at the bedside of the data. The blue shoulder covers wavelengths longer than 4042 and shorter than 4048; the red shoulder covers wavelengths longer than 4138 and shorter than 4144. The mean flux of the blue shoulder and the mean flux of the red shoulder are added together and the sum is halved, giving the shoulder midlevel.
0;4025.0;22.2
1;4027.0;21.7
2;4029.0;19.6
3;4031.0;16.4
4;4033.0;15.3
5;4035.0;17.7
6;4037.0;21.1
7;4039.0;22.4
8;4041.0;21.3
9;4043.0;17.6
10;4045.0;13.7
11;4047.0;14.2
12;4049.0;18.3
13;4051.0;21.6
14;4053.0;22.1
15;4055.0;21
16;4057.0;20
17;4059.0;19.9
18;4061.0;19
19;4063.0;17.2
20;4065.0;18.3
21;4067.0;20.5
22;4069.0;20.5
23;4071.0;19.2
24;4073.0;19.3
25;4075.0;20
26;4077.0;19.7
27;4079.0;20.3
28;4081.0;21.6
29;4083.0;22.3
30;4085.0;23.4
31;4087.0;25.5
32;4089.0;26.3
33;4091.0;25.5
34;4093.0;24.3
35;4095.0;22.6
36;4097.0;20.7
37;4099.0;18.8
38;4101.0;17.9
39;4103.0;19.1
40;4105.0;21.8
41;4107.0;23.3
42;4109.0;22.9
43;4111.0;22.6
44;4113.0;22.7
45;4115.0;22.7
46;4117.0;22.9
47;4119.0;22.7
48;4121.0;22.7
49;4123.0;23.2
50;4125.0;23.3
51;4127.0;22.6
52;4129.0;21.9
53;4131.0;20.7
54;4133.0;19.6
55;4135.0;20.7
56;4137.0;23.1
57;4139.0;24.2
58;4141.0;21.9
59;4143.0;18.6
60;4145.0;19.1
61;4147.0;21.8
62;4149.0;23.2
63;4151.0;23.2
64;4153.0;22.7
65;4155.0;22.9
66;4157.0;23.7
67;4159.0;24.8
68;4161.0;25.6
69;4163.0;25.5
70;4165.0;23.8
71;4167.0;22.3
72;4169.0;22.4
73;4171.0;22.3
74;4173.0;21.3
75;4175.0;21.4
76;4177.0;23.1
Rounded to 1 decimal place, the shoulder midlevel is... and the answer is 18.4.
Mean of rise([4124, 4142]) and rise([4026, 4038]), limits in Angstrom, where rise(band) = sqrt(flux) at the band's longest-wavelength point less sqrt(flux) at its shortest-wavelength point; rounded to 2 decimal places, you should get -0.11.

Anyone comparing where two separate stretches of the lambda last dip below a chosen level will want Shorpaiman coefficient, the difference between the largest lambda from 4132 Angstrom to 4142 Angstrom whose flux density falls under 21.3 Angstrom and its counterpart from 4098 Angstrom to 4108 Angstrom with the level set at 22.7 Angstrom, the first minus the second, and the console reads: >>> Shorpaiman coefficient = 30 Angstrom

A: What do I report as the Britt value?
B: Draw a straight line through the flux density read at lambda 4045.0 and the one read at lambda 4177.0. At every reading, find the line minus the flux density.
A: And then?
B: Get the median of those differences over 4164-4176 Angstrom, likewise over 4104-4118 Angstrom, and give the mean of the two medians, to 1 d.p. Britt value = -2.0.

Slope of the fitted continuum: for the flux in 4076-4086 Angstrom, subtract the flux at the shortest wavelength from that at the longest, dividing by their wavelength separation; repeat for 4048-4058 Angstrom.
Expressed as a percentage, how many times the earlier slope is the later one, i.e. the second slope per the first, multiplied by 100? 46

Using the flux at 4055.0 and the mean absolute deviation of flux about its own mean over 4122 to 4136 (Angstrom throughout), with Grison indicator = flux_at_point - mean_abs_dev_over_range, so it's 20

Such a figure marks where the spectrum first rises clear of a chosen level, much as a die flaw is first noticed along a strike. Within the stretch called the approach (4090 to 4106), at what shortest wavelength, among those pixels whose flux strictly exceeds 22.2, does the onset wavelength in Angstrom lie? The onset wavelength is 4091.0 Angstrom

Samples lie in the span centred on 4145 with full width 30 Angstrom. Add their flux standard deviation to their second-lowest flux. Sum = 21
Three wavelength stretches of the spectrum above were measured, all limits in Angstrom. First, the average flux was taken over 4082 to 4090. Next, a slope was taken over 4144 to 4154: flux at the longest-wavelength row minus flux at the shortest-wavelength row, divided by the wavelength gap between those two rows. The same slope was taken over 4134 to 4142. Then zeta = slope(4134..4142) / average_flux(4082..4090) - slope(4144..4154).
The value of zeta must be -0.44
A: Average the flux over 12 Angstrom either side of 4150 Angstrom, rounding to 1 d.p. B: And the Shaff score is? 22.6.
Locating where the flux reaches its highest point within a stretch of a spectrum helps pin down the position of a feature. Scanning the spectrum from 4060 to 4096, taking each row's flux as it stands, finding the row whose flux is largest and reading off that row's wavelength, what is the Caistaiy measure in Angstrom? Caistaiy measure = 4089.0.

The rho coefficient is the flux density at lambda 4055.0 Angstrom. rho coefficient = 21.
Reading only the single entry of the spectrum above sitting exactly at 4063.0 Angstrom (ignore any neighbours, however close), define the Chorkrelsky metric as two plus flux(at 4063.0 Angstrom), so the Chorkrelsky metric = 19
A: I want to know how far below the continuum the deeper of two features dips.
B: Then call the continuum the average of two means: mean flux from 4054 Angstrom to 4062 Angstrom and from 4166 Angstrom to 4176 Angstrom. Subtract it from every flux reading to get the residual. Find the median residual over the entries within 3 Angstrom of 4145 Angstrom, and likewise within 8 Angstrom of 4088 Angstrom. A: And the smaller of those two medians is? -1.9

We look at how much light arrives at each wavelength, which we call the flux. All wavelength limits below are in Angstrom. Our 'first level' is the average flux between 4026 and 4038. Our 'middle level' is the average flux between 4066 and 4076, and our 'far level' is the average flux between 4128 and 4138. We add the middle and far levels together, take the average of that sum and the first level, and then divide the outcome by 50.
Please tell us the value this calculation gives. 0.597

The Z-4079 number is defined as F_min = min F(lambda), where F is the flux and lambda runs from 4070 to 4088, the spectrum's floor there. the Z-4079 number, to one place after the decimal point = 19.2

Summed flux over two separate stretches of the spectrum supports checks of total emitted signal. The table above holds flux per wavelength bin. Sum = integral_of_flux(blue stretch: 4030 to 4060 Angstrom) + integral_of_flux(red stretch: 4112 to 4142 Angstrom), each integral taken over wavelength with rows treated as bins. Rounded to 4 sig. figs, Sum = 1235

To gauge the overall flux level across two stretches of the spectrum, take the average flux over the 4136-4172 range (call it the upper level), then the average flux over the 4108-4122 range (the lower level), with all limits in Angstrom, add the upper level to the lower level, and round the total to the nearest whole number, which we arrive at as 46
